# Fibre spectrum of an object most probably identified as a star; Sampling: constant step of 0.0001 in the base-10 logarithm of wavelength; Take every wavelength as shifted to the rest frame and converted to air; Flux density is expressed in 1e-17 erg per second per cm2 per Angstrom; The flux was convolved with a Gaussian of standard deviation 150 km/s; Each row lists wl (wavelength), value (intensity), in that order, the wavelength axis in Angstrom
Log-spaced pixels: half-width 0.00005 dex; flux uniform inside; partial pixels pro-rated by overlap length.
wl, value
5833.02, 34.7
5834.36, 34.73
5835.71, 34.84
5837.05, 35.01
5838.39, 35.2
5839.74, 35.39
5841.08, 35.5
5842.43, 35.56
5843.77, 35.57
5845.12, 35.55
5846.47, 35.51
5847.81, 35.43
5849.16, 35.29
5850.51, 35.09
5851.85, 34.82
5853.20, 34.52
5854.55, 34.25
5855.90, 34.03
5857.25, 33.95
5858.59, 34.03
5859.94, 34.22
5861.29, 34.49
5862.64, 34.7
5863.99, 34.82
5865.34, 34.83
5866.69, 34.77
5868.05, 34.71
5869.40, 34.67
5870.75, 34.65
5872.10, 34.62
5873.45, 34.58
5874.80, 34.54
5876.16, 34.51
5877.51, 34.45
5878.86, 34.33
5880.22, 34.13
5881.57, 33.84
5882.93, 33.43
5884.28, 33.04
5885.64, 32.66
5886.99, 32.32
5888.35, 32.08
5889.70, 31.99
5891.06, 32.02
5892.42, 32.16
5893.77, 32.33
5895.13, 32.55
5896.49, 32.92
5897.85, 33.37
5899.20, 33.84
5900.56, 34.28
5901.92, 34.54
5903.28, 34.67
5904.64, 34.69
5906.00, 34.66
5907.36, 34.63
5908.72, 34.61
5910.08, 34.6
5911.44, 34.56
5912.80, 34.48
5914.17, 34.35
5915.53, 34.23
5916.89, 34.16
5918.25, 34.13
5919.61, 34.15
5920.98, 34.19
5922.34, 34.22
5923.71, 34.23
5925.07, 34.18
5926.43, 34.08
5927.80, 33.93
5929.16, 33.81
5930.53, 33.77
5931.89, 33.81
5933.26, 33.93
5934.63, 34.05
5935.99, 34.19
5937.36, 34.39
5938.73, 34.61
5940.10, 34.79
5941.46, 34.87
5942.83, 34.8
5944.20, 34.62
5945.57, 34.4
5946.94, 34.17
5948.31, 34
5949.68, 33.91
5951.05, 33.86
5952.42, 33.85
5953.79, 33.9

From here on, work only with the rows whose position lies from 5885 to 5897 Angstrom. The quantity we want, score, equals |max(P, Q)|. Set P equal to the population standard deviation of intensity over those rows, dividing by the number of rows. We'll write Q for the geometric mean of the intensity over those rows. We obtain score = 32.3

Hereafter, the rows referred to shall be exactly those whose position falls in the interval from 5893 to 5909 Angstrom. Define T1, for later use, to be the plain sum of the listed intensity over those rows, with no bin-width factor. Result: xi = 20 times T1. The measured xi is 8142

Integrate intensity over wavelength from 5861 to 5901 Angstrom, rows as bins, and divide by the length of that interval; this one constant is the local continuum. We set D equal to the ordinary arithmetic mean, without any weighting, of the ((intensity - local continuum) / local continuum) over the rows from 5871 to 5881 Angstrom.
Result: 0.022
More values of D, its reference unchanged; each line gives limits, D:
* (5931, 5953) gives 0.017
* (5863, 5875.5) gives 0.029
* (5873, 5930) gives 0.003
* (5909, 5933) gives 0.014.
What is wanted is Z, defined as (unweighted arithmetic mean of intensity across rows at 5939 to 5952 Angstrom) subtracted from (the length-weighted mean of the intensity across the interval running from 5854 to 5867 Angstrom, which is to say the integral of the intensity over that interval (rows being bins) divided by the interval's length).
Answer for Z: 0.0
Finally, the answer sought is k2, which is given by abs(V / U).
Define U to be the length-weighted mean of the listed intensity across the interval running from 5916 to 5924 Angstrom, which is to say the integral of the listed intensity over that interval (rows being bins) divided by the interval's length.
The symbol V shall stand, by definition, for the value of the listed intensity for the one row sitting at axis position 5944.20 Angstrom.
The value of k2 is 1.01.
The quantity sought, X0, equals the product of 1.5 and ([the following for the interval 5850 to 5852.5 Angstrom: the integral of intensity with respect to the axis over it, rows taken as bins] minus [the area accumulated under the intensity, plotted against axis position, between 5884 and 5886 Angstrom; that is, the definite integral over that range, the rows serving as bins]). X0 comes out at 33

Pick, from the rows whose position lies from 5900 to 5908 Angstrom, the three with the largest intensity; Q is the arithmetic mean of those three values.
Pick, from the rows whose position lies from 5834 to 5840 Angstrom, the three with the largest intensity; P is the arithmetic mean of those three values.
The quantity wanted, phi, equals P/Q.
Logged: 1.02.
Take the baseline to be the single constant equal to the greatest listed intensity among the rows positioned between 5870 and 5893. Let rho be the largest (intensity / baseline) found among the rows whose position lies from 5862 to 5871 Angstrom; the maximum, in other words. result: 1.01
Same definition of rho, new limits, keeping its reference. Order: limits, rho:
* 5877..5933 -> 1.00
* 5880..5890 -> 0.98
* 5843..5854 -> 1.03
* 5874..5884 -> 1.00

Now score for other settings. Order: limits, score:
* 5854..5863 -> 34.2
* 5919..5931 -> 34.1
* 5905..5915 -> 34.6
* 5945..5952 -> 34.1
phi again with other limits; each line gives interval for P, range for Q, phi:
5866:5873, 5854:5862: 1.01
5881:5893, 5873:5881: 0.97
